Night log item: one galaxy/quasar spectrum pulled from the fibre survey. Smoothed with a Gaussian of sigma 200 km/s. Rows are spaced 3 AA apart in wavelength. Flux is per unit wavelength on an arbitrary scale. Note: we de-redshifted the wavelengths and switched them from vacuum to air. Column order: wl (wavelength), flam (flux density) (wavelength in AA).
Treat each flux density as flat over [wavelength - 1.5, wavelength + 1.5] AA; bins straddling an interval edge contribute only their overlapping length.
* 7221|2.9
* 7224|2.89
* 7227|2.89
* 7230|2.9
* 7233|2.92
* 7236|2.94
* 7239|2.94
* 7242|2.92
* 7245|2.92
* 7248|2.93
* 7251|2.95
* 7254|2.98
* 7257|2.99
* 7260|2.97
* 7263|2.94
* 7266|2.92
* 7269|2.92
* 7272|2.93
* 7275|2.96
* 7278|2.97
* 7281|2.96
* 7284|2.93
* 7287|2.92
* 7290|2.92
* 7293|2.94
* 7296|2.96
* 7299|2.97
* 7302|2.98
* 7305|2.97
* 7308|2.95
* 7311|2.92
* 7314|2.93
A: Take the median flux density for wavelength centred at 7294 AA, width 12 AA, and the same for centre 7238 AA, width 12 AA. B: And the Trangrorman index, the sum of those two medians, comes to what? 5.88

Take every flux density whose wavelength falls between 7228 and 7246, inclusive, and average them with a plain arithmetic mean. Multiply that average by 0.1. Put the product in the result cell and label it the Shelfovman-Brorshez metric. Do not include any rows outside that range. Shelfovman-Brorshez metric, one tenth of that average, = 0.292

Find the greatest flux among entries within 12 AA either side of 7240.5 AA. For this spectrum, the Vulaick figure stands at 2.95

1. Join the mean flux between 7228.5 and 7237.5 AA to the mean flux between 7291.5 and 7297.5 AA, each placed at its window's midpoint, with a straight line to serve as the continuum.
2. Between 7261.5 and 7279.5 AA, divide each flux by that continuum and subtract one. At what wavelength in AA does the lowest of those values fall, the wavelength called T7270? 7269 AA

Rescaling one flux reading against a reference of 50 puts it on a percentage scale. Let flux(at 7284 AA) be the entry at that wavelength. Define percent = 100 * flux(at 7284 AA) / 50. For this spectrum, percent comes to 5.86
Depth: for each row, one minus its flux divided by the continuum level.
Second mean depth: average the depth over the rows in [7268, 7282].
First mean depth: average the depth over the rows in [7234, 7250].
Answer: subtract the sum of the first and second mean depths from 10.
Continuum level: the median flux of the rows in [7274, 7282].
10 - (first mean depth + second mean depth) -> 9.99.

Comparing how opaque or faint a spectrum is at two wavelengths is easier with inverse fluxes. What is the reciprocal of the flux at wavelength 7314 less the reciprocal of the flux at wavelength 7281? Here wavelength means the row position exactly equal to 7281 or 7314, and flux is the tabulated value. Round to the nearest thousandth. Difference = 0.003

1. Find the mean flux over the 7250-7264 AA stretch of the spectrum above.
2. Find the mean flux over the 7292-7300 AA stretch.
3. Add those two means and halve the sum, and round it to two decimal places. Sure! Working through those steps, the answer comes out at 2.96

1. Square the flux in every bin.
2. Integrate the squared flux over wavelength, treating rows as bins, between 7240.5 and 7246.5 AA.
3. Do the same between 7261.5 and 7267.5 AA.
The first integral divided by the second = 0.99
